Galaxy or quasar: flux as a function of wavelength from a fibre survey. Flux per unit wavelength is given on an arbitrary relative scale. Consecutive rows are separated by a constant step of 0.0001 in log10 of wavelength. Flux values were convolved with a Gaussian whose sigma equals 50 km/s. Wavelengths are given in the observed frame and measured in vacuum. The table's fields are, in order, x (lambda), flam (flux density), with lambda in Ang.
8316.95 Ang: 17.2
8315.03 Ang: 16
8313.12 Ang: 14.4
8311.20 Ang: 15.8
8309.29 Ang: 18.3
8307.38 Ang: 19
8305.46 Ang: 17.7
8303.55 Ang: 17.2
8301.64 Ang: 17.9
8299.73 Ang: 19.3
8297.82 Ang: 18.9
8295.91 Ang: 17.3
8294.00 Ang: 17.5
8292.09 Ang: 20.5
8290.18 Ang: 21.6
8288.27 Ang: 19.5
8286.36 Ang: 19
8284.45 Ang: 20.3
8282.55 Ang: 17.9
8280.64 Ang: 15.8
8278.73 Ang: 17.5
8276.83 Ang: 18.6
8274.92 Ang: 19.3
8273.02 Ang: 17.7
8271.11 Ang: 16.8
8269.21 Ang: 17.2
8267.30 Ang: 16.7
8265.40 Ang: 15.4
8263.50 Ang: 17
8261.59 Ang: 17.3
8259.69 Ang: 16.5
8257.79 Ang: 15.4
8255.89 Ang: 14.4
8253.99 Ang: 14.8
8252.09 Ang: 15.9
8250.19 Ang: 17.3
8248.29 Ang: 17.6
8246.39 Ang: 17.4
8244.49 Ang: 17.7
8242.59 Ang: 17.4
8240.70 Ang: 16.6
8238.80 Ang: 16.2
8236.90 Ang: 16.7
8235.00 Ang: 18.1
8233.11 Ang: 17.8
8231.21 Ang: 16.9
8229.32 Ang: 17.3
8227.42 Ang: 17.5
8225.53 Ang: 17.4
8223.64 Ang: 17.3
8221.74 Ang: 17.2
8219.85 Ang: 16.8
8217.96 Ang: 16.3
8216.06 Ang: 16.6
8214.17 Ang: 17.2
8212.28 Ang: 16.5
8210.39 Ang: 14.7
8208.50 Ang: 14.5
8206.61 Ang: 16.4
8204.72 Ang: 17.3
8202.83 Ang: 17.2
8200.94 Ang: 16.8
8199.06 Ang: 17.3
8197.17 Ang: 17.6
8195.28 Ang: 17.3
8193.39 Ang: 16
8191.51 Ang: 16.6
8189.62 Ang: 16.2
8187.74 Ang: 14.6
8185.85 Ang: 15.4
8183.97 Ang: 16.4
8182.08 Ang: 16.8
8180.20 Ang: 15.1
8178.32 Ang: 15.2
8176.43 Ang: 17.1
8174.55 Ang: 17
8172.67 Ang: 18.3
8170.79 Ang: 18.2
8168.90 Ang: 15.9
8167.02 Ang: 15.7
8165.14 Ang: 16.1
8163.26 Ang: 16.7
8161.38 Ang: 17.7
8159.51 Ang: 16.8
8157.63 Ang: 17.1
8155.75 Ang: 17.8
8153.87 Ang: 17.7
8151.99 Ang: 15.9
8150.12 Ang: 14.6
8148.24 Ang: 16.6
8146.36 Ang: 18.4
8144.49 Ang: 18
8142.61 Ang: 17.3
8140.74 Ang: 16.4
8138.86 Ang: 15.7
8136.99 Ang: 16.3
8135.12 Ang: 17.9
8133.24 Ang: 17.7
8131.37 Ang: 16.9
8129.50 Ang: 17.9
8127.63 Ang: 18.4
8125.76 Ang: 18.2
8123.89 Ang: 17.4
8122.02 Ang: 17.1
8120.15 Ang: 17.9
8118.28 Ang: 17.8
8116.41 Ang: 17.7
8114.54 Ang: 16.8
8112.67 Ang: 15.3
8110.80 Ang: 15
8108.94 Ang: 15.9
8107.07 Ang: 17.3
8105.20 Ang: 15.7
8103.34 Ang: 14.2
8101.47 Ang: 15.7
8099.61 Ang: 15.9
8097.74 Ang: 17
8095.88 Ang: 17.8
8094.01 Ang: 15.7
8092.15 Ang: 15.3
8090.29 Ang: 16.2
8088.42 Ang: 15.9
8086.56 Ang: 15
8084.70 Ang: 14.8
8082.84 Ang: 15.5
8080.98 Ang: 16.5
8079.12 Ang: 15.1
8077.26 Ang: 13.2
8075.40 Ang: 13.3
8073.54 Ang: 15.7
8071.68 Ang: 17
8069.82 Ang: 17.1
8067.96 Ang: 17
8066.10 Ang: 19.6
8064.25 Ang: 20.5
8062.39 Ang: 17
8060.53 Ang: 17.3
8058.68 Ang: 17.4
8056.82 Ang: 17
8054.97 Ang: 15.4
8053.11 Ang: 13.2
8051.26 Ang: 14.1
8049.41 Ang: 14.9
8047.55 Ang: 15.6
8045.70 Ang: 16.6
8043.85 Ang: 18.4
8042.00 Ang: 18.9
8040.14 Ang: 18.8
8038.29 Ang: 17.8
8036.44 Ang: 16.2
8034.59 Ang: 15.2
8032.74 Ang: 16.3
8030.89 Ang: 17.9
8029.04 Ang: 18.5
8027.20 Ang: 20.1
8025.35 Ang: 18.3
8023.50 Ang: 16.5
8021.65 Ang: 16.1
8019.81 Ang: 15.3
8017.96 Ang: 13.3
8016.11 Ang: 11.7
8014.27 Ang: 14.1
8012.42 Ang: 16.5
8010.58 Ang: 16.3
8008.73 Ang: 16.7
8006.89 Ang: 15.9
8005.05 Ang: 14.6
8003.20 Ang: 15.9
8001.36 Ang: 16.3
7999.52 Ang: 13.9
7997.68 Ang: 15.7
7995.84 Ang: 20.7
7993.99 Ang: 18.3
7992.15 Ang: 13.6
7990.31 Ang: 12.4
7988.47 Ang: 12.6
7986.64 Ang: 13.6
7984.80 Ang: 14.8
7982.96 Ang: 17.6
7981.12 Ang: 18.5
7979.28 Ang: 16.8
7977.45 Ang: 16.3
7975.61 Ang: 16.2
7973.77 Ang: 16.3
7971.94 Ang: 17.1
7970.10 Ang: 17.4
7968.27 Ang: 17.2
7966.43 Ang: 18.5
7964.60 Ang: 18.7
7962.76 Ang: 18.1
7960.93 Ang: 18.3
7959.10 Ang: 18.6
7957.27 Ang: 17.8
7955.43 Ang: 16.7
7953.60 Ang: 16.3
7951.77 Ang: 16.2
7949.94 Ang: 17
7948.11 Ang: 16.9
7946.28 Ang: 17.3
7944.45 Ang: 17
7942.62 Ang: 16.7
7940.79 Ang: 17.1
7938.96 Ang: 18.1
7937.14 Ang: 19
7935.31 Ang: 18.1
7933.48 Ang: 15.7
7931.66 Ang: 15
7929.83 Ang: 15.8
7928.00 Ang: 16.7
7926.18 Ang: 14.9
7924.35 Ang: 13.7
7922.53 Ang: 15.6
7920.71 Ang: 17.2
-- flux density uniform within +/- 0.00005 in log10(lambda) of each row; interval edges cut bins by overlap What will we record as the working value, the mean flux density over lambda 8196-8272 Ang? 16.7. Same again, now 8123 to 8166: 17.1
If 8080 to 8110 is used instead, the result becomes 15.9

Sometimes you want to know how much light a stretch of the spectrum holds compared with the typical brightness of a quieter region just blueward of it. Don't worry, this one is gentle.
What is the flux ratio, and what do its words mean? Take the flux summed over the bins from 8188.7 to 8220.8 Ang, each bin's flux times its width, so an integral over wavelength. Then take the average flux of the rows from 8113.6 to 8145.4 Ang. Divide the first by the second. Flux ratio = 30.6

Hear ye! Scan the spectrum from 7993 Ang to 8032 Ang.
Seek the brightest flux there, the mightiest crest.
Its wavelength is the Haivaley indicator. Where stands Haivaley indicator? 7995.84 Ang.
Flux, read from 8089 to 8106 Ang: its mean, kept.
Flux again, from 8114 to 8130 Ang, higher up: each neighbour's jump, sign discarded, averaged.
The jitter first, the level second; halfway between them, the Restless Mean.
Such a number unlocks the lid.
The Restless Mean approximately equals 8.20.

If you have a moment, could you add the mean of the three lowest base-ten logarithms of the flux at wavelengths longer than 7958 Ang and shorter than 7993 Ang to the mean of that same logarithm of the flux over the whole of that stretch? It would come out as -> 2.32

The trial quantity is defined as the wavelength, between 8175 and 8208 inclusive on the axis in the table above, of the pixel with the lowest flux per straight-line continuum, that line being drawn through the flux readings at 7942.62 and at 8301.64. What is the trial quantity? 8187.74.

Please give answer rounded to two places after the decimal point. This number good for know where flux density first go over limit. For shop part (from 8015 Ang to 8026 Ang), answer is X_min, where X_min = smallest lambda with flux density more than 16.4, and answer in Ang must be 8023.50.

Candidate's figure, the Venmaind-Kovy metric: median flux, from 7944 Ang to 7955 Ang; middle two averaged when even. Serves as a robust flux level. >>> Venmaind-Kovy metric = 16.95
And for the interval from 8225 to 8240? 17.35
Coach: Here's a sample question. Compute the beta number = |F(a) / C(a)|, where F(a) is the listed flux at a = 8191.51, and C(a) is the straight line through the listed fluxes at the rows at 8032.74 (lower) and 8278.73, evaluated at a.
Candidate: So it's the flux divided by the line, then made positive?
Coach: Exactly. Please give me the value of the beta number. 0.97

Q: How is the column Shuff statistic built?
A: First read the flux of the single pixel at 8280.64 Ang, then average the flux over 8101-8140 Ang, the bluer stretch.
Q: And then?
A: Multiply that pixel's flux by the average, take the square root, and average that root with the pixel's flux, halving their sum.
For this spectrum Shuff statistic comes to 16.0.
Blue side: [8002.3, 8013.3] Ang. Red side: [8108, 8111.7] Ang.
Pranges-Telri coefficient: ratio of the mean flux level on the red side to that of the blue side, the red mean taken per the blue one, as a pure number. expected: 0.97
